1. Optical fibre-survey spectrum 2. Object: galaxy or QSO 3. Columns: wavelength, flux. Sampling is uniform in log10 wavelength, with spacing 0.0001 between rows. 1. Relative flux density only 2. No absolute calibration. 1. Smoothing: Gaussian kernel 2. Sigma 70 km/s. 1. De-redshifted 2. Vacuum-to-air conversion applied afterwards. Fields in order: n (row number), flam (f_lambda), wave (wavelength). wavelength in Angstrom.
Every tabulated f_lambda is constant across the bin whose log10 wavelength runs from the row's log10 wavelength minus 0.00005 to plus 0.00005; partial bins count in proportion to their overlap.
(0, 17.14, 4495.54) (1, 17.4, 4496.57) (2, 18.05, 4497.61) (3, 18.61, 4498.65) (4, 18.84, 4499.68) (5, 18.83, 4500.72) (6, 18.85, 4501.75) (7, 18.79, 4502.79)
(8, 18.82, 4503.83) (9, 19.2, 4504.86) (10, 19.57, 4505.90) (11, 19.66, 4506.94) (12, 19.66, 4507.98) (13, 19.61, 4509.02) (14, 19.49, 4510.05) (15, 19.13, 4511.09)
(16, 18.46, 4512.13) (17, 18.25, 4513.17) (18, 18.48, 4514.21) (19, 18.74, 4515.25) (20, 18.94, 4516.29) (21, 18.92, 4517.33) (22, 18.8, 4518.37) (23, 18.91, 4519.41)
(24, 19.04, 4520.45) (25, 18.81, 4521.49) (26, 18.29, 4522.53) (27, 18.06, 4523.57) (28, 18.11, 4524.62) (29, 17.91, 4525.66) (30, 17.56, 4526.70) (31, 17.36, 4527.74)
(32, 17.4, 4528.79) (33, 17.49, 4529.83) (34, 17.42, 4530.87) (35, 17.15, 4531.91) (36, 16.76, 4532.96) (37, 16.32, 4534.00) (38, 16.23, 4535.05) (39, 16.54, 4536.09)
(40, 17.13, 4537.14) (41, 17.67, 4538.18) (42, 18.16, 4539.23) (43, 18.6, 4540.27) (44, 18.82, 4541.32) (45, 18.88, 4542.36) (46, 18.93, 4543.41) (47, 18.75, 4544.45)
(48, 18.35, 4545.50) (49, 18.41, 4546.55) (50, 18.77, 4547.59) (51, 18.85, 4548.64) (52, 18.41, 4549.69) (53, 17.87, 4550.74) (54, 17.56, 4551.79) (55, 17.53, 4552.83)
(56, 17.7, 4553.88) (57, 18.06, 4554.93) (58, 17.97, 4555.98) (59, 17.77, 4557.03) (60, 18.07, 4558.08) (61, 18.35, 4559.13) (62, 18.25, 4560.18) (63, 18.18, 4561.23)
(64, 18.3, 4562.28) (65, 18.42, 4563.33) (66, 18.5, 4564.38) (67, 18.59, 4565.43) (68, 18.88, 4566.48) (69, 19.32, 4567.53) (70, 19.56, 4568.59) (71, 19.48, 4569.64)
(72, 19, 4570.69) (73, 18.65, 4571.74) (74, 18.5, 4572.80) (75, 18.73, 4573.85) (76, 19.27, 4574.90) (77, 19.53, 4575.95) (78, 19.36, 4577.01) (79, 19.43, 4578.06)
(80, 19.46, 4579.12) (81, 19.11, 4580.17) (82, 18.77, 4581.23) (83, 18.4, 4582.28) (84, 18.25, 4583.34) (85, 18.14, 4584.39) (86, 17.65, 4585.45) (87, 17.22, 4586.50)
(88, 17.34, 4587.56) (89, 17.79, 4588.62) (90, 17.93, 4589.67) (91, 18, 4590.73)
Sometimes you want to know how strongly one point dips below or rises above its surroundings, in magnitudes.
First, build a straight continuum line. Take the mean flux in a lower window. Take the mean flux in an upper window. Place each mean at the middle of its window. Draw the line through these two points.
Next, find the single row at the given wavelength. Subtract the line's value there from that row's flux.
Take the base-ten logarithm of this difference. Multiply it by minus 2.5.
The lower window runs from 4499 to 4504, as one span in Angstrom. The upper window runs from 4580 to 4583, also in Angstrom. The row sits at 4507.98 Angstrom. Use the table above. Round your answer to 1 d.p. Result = 0.2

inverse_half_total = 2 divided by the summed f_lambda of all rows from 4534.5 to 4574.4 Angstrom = 0.0029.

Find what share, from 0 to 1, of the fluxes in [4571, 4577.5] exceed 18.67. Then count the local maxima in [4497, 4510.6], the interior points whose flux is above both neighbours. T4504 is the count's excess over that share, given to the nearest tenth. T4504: 1.3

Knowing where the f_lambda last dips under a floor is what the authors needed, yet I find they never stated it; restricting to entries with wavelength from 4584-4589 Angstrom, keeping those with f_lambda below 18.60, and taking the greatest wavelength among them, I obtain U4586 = 4588.62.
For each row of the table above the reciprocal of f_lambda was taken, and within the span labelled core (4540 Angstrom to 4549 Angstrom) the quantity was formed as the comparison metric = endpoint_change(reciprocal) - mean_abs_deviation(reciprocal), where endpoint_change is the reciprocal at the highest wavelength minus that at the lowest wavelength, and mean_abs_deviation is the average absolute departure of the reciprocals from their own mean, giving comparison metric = -0.0012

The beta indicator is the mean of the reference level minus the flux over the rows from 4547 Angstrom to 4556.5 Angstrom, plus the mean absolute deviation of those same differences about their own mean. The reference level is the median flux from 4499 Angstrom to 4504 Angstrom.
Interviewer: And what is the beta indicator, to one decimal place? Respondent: 1.1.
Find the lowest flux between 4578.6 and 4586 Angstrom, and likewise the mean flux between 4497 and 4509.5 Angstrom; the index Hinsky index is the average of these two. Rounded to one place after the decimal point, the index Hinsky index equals 18.3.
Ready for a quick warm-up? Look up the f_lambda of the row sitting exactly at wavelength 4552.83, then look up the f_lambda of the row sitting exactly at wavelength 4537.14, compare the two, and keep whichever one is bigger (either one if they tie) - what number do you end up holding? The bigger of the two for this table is 17.5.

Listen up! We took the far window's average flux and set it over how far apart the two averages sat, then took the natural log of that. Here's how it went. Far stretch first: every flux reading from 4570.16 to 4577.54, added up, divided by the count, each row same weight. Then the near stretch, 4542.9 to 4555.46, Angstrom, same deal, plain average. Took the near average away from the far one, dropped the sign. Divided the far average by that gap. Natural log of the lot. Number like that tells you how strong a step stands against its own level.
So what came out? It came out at 3.2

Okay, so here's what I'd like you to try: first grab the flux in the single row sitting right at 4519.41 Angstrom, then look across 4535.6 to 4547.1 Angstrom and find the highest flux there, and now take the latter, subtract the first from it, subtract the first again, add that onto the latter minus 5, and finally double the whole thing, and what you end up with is -10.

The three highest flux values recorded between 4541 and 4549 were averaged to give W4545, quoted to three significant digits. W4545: 18.9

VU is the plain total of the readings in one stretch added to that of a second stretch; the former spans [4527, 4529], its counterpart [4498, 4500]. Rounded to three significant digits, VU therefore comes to 72.2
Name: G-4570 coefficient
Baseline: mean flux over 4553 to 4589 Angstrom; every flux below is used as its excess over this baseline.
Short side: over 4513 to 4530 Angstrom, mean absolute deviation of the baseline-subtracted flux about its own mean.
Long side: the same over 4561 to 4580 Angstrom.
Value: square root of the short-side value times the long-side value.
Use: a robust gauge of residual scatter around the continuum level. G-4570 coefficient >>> 0.46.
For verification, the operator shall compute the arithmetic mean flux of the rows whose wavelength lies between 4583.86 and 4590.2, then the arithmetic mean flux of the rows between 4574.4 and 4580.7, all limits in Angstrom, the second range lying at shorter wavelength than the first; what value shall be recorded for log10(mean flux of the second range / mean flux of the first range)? 0.039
